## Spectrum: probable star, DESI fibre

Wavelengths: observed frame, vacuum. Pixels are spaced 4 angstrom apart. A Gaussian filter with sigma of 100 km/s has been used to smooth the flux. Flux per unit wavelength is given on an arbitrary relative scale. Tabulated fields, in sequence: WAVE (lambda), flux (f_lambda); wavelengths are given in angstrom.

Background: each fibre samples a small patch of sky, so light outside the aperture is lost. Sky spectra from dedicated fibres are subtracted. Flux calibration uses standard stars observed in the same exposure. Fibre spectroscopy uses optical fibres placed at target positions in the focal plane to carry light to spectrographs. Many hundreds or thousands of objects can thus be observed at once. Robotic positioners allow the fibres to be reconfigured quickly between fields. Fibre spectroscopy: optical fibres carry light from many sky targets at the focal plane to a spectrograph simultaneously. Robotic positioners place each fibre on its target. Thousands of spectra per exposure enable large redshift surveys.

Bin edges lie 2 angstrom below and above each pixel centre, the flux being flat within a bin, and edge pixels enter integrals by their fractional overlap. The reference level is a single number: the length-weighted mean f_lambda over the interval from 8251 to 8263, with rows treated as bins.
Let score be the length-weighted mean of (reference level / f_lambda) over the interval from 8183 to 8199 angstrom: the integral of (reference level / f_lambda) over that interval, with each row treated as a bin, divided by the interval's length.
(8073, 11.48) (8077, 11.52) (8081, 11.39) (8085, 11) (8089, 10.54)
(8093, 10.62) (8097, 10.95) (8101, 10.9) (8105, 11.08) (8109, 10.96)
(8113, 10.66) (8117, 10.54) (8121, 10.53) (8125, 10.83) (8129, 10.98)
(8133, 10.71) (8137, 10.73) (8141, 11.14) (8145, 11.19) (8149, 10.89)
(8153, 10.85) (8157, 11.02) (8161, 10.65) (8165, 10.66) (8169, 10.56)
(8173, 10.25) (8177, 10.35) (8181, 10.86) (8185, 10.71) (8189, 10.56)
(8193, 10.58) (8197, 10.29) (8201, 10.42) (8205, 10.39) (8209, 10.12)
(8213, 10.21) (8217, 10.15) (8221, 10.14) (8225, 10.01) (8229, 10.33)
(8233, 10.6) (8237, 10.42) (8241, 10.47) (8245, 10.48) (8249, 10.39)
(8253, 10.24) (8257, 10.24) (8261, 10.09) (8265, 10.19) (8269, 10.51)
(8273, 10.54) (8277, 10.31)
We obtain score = 0.97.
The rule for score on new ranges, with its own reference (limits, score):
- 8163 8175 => 0.97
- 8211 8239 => 0.99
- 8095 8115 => 0.93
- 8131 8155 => 0.93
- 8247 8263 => 1.00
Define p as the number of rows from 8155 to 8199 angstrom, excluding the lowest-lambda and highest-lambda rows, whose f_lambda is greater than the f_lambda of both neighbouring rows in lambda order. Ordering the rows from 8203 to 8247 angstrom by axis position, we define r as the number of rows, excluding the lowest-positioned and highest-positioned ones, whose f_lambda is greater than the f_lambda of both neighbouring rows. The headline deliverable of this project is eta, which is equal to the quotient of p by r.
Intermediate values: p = 3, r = 2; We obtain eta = 1.5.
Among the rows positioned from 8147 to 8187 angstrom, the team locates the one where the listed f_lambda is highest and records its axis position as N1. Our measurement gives 8157 angstrom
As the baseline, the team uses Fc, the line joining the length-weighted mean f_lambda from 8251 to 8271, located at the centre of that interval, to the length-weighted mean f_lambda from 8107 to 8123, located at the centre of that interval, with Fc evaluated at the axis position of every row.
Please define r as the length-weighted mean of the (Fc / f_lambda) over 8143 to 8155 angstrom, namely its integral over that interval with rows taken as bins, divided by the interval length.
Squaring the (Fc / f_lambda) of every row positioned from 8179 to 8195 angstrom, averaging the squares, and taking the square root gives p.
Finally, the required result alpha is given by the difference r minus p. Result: -0.017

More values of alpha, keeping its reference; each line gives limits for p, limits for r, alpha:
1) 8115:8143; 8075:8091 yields -0.017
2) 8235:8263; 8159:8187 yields -0.002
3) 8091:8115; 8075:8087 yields -0.033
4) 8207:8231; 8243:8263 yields -0.022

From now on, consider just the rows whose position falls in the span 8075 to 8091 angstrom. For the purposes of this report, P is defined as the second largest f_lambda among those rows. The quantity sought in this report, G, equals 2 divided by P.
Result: 0.176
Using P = 11.39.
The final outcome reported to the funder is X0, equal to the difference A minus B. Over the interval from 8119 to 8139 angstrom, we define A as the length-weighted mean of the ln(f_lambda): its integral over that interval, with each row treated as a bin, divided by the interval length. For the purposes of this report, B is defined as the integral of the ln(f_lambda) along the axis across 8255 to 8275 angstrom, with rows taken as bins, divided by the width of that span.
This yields 0.042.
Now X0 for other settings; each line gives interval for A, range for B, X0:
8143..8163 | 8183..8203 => 0.038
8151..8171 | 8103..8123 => 0.000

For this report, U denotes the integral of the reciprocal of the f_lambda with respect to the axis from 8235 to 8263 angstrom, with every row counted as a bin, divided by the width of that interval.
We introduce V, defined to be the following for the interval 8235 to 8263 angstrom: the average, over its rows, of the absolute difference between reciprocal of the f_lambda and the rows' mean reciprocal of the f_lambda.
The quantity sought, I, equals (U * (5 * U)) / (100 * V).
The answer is 0.41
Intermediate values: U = 0.097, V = 0.0012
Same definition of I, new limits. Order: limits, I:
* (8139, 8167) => 0.29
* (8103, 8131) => 0.26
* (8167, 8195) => 0.34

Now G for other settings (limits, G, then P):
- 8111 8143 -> 0.182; 10.98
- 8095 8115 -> 0.182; 10.96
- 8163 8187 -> 0.187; 10.71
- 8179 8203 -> 0.187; 10.71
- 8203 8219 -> 0.196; 10.21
